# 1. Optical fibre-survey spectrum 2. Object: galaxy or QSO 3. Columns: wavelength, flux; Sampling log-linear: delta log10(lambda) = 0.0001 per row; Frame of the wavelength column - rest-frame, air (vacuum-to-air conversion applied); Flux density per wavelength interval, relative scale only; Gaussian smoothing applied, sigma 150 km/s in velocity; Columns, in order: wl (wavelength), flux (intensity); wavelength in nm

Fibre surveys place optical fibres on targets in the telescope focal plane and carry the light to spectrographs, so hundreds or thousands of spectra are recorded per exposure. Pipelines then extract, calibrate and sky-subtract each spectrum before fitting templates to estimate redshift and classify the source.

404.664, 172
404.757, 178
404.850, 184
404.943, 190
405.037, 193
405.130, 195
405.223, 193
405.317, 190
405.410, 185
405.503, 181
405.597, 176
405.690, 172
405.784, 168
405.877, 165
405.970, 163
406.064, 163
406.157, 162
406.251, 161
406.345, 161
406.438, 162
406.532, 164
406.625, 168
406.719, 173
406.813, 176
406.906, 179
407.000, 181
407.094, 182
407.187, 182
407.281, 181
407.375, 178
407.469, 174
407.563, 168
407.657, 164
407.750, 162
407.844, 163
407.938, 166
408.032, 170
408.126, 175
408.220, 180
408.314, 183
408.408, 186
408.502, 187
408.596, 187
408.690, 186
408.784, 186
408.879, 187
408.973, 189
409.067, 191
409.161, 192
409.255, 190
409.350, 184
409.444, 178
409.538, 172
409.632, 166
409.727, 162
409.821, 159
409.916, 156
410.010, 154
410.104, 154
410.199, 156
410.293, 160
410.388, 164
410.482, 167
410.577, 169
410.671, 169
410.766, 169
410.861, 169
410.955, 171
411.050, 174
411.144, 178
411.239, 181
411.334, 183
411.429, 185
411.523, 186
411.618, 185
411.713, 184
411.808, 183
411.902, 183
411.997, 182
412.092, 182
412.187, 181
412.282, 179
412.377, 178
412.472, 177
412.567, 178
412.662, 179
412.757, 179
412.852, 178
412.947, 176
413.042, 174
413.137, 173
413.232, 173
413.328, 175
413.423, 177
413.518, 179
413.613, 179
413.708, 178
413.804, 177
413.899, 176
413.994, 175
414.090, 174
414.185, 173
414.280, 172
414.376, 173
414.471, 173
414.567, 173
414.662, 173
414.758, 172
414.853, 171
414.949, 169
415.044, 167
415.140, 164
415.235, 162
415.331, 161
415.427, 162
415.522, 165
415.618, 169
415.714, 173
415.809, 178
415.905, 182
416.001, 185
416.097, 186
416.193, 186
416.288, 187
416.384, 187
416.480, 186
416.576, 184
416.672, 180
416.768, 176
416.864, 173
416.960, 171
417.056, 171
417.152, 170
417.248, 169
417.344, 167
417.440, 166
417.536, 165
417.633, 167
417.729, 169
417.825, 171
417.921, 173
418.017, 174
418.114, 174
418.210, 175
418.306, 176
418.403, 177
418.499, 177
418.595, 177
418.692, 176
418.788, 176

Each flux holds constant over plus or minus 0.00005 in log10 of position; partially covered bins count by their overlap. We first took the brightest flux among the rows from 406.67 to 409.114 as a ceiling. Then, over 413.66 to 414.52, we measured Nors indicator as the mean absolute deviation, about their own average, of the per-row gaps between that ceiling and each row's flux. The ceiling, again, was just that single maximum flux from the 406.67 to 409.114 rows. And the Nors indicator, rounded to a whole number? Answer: 2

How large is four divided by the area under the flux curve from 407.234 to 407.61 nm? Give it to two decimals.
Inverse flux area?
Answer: 0.06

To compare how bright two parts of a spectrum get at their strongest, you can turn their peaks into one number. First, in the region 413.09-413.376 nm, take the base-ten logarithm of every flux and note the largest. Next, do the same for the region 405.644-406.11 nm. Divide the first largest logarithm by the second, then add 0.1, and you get 1.10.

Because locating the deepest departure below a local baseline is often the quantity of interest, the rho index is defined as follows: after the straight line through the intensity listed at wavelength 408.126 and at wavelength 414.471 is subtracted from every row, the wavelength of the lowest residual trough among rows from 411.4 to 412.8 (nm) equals 412.472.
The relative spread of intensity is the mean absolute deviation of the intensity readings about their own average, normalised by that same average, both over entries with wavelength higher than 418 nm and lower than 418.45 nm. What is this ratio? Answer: 0.0059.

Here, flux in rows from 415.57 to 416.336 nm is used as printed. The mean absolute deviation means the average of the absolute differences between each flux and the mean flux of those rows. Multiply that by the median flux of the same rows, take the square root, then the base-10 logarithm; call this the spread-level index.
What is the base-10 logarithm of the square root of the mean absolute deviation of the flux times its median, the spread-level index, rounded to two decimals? 1.50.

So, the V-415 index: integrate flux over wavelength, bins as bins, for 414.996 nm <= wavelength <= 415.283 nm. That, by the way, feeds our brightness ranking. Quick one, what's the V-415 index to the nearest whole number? 47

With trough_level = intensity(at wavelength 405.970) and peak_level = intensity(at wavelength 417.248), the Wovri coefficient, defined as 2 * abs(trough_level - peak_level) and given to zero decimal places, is 12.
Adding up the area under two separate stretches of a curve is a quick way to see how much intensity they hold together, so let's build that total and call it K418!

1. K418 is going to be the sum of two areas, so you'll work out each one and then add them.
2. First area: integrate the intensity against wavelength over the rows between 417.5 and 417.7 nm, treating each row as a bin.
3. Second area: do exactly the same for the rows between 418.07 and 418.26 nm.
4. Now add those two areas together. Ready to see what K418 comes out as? 66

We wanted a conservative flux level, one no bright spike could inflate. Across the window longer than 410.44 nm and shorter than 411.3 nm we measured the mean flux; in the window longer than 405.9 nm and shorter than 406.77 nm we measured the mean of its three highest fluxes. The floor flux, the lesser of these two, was 168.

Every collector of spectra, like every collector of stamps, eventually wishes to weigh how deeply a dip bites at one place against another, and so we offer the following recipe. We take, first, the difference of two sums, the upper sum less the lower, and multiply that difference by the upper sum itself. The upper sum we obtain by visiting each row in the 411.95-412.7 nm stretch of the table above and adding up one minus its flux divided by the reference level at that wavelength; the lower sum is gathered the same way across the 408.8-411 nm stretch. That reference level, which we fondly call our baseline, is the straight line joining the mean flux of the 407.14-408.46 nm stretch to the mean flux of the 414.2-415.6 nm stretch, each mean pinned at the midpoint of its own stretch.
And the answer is 0.3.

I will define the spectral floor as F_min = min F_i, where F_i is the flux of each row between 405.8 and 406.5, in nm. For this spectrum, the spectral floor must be 161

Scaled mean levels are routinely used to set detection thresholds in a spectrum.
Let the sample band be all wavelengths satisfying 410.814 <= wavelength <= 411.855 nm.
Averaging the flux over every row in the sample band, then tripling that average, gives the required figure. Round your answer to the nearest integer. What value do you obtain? 540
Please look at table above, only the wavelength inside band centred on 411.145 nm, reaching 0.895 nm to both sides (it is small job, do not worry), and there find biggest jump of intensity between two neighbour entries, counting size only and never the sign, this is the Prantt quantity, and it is 4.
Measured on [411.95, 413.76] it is 2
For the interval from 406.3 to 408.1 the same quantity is 6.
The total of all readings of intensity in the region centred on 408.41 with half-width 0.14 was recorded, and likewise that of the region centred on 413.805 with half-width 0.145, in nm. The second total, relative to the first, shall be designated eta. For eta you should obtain 0.96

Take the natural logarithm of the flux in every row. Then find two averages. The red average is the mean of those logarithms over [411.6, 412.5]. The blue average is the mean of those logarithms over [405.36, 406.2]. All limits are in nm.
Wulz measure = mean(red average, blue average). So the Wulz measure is 5.17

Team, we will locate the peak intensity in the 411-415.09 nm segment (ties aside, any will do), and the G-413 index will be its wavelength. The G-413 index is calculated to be 411.523 nm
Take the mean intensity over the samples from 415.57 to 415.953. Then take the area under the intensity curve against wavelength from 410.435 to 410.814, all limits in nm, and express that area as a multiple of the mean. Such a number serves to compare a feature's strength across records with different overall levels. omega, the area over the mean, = 0.363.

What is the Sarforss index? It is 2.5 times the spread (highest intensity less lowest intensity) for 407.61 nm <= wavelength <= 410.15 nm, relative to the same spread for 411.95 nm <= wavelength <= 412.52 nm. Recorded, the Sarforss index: 19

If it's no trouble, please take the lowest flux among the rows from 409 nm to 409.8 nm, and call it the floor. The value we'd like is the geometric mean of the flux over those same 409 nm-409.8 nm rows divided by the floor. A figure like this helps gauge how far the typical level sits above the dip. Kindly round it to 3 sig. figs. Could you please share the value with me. 1.11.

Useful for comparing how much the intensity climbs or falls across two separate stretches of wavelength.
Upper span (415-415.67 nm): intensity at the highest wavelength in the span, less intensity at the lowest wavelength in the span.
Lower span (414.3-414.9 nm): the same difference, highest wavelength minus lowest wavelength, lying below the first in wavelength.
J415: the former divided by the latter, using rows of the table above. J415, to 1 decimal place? -1.0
